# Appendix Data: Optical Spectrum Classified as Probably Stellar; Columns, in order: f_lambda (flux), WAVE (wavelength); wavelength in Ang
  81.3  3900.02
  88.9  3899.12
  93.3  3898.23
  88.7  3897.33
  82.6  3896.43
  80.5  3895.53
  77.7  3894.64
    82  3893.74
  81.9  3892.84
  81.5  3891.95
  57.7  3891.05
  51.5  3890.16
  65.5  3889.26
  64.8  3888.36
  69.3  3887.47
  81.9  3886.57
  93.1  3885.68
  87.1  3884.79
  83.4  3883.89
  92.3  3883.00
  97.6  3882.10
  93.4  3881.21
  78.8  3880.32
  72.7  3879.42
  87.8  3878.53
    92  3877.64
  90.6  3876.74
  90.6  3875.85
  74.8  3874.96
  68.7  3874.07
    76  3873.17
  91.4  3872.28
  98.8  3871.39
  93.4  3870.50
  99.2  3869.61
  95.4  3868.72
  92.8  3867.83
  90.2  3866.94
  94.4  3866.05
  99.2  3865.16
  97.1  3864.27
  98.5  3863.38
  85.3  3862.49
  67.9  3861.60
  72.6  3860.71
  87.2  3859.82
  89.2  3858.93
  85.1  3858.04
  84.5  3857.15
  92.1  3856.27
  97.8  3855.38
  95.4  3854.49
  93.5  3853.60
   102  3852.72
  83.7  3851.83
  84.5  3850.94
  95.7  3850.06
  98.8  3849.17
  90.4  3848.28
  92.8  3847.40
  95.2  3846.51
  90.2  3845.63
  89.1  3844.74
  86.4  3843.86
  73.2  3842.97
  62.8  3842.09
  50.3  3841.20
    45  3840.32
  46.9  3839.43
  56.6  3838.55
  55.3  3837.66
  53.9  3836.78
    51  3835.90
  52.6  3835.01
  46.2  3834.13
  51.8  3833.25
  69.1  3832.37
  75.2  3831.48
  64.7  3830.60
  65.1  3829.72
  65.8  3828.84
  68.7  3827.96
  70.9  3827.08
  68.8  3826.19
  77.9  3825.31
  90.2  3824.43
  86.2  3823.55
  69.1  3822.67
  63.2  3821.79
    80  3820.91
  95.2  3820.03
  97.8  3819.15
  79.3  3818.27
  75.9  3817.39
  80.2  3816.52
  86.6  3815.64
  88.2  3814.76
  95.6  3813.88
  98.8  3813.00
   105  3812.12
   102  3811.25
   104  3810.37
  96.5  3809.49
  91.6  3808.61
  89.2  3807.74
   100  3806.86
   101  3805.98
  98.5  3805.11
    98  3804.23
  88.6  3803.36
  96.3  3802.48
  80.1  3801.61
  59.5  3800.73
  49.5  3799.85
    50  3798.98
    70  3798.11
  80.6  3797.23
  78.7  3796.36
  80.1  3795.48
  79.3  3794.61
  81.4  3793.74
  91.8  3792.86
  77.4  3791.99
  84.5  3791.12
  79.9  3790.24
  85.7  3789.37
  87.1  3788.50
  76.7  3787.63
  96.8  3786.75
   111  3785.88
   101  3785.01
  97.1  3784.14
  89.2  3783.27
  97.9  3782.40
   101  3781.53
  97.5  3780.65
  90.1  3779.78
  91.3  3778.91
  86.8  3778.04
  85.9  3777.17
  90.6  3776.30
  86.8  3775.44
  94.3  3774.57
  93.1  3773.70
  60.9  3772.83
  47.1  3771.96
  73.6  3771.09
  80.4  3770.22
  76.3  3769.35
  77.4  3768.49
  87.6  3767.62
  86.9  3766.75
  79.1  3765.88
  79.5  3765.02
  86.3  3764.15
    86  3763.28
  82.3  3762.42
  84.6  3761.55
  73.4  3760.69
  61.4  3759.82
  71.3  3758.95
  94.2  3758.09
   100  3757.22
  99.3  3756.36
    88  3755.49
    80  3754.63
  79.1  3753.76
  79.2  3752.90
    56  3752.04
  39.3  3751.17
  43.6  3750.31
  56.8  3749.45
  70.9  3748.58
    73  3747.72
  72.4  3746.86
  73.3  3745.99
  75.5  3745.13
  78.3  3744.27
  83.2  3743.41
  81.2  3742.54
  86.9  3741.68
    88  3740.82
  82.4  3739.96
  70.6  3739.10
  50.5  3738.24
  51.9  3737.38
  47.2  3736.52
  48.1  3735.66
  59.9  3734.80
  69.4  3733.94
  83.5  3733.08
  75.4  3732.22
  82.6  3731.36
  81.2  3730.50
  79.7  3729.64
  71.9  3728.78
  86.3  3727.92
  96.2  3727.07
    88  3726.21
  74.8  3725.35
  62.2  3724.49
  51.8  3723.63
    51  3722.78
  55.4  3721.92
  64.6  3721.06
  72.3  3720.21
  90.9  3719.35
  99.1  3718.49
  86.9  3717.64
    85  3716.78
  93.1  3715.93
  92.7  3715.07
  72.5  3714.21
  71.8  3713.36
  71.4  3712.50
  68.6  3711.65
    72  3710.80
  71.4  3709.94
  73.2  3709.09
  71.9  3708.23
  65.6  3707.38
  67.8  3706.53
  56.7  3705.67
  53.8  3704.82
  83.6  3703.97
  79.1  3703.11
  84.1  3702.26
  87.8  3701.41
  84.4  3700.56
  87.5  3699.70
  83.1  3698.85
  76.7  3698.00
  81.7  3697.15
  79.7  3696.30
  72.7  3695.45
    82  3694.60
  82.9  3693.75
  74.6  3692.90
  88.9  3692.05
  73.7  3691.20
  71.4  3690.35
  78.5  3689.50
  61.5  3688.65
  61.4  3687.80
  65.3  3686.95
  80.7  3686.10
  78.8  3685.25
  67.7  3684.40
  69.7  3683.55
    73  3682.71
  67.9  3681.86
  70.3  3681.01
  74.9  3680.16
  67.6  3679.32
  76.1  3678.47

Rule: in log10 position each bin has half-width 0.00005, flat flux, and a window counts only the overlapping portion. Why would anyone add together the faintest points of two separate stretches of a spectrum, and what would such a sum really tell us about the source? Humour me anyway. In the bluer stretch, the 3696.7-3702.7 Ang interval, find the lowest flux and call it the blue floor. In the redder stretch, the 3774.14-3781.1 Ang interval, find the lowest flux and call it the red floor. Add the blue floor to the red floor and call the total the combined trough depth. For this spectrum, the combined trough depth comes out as 163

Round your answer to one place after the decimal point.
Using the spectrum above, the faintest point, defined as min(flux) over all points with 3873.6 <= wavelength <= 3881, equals 68.7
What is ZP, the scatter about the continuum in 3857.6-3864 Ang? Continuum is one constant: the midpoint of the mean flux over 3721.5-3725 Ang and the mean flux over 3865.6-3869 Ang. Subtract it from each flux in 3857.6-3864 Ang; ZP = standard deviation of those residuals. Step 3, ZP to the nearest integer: 10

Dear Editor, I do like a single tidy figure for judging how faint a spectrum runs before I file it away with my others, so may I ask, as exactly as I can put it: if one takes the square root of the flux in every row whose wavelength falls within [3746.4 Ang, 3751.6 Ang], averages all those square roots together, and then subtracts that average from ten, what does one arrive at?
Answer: 2.4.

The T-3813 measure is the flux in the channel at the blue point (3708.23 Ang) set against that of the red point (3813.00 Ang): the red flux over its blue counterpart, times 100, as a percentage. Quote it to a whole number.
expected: 137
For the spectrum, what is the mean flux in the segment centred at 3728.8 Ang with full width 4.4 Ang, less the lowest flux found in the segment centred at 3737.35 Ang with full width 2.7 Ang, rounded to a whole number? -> 36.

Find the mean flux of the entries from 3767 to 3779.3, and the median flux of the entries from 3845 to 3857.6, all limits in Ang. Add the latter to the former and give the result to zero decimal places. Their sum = 174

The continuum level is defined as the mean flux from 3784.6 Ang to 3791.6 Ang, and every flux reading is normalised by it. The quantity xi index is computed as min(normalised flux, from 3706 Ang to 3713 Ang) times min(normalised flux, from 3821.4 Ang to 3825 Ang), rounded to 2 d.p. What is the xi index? 0.51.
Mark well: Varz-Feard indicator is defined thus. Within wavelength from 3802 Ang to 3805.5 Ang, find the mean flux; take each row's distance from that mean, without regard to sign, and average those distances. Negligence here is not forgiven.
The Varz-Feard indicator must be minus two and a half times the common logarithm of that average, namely -1.3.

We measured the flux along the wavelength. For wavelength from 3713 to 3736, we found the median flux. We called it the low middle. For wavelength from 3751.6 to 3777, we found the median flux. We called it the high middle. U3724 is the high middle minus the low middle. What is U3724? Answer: 5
